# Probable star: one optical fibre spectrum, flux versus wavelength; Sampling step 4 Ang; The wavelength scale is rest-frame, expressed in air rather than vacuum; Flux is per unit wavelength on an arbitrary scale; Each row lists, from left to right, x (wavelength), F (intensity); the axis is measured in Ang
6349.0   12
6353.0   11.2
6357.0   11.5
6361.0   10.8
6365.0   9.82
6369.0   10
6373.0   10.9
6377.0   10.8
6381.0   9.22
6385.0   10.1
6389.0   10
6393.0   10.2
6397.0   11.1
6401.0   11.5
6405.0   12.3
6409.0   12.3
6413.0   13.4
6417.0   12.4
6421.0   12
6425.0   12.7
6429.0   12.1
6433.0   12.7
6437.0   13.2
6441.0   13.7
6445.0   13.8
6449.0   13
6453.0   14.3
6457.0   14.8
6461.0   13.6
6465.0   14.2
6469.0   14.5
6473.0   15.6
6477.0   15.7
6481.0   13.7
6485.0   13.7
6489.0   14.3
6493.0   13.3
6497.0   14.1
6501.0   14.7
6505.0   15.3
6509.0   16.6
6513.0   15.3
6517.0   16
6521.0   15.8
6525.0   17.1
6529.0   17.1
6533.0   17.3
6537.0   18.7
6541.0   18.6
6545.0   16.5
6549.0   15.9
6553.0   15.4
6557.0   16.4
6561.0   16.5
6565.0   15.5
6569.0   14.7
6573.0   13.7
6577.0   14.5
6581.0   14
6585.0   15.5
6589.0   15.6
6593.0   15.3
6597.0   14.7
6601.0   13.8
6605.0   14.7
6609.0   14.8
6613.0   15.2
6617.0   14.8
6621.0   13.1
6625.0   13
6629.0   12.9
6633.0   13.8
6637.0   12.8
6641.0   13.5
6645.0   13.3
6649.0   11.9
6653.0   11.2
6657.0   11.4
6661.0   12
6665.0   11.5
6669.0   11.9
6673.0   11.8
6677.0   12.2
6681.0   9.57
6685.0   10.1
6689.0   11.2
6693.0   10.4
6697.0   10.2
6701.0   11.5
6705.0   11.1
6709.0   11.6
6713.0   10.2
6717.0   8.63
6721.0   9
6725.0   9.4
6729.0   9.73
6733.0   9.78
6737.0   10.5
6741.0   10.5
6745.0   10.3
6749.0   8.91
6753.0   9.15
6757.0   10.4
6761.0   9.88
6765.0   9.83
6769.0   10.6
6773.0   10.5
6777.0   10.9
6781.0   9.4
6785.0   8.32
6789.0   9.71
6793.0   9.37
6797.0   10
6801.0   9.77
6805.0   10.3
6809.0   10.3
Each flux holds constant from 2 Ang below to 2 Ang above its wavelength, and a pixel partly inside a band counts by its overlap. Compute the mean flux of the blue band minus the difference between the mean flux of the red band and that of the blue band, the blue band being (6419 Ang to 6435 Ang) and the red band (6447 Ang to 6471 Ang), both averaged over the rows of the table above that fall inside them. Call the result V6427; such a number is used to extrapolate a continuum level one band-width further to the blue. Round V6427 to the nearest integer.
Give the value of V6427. 11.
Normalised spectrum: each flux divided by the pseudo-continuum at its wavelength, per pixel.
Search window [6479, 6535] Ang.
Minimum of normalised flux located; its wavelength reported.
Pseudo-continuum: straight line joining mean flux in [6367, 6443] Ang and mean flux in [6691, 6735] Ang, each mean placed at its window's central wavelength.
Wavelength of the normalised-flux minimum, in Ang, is 6493.0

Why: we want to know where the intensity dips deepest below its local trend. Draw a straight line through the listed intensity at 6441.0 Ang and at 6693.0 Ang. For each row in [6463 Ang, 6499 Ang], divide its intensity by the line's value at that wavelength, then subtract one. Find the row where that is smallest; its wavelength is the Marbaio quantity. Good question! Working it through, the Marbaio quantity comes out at 6493.0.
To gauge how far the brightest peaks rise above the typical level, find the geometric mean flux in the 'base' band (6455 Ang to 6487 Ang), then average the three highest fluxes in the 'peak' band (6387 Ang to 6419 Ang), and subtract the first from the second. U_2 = -1.75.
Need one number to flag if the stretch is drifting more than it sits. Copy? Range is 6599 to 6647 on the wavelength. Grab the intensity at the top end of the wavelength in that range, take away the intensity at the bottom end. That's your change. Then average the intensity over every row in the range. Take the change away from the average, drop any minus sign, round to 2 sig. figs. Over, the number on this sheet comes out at 14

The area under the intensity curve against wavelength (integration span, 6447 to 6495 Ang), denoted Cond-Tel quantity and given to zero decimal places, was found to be 683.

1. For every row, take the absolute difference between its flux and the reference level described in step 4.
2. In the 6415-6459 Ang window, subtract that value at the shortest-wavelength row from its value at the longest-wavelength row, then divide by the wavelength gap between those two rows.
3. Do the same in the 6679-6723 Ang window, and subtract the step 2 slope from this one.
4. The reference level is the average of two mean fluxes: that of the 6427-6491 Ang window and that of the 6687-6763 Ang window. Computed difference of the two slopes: -0.046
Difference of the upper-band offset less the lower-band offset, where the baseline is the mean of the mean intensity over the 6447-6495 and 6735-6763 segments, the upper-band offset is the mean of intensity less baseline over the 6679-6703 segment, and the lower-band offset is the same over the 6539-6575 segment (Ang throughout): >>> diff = -5.4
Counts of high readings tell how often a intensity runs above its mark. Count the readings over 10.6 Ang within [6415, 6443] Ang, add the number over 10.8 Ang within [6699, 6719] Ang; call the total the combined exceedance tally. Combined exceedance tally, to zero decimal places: 10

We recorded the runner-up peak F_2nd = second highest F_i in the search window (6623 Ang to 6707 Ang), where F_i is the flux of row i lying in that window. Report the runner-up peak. 13.5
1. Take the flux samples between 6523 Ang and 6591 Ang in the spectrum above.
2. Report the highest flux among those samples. 18.7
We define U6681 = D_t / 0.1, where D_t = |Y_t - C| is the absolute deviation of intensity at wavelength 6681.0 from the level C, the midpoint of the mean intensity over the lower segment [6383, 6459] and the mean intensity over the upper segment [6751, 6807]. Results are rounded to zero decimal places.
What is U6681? 16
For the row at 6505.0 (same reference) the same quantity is 42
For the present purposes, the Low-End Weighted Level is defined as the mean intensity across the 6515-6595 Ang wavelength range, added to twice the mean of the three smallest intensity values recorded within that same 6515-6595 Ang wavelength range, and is 44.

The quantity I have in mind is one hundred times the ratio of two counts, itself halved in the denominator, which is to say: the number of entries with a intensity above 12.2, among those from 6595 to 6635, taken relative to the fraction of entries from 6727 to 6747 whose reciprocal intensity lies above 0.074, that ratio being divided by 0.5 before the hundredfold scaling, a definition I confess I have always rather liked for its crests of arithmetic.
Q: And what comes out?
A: 2000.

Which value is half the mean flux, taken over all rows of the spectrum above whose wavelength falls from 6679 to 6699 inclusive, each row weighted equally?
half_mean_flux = 5.1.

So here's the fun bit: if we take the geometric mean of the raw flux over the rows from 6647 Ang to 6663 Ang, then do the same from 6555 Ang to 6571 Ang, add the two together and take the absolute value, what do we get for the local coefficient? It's 27.4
